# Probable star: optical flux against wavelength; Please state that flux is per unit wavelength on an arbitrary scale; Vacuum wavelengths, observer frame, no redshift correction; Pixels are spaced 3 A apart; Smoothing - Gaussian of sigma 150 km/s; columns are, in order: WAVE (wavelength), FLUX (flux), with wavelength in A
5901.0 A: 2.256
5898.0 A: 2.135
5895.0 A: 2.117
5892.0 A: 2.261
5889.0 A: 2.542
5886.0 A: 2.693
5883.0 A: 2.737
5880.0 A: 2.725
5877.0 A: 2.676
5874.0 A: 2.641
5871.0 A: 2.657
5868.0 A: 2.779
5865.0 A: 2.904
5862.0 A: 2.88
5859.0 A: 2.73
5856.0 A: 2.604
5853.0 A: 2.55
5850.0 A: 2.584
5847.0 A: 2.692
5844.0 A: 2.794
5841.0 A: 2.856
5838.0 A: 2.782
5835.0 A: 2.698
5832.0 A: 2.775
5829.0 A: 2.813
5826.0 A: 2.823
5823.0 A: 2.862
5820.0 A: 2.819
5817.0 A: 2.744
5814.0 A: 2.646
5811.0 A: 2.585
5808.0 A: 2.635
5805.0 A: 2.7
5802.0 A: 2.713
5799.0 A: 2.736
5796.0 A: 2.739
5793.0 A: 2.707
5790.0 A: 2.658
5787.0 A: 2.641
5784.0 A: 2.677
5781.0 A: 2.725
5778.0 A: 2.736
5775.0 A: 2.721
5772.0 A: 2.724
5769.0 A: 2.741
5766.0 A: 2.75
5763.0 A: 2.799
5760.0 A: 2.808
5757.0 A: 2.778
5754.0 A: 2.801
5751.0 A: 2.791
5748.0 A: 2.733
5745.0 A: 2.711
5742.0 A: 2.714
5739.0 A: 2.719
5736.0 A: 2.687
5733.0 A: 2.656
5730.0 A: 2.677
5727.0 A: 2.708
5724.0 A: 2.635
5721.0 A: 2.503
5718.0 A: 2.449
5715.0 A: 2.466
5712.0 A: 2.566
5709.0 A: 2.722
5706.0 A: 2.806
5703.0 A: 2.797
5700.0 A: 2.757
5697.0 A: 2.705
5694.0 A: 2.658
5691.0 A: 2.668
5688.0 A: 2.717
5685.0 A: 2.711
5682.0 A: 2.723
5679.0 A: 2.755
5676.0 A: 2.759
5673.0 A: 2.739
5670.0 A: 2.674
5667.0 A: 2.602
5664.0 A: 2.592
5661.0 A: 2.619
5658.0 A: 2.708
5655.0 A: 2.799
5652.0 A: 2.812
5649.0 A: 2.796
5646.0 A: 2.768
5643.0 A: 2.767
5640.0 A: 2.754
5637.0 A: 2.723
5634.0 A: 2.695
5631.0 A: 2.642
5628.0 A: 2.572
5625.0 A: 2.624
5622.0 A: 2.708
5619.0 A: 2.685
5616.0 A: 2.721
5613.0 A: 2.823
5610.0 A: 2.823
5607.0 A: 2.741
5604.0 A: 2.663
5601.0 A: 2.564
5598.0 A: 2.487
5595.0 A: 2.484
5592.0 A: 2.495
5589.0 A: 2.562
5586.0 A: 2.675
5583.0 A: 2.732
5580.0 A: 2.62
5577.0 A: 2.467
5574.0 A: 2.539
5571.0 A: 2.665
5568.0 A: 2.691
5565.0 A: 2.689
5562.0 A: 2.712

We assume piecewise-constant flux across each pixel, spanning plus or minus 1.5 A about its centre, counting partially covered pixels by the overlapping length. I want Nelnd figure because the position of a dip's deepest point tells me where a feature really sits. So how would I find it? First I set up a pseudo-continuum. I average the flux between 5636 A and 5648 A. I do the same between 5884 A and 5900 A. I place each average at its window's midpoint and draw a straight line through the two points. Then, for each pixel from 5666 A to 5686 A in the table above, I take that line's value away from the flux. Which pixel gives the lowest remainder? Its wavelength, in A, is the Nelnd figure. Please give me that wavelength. 5667.0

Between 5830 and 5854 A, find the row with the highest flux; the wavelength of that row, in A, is 5841.0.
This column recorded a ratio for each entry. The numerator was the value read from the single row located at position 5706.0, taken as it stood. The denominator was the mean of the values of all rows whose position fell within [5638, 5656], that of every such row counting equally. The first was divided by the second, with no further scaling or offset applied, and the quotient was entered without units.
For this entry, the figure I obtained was 1.01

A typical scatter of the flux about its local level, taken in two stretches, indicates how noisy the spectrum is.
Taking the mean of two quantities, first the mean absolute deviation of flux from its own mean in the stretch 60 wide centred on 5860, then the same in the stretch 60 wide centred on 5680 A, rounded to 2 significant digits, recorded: 0.066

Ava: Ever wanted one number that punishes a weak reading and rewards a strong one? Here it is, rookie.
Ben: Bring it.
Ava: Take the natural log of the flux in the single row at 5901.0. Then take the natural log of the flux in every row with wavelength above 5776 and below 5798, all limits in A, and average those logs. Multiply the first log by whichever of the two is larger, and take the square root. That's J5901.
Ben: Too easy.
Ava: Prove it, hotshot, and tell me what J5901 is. 0.90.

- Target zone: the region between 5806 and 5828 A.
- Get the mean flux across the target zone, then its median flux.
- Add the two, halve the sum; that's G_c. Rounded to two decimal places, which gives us 2.74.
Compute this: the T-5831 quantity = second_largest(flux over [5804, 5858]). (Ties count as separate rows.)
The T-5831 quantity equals 2.856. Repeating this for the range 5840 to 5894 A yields 2.88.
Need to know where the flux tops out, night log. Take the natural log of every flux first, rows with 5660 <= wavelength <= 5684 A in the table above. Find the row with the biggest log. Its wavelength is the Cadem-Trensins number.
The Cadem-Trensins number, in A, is 5676.0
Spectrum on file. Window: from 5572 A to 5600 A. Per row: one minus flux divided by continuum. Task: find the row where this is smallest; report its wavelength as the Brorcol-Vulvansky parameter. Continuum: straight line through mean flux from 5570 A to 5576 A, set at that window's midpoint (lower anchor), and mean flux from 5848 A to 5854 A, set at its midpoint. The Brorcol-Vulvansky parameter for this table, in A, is 5583.0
